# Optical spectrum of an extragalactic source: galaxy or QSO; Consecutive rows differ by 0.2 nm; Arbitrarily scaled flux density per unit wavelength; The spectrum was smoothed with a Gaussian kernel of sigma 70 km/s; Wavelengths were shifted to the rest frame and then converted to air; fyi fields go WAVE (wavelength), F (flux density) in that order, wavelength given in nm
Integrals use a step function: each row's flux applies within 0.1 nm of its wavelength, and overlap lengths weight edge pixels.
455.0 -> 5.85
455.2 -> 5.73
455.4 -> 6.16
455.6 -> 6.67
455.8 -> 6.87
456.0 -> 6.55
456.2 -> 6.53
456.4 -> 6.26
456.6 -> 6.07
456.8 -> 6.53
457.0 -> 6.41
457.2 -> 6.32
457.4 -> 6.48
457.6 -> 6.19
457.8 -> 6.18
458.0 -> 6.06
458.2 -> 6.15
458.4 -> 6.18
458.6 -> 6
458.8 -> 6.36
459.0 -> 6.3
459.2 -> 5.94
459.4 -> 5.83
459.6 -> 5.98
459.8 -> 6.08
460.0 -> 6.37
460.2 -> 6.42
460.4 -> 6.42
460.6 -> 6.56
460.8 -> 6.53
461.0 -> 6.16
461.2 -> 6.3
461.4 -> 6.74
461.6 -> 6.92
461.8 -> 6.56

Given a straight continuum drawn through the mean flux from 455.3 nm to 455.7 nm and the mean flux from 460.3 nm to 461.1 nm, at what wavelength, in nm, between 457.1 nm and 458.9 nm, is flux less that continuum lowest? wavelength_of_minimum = 458.6 nm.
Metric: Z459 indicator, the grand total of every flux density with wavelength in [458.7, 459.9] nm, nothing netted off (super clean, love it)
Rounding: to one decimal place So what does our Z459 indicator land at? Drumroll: 36.5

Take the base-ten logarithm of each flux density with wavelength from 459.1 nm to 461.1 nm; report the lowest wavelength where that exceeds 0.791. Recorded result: 460.0 nm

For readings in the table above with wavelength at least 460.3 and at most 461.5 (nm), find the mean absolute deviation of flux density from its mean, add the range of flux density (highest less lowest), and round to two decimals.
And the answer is 0.74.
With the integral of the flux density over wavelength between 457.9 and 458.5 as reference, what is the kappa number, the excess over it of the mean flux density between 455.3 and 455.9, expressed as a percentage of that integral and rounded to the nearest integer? 79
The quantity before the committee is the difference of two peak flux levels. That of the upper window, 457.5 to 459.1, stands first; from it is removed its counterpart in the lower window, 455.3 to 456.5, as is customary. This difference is -0.51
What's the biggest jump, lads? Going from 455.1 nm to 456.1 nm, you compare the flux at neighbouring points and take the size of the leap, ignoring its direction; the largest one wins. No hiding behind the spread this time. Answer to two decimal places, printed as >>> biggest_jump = 0.51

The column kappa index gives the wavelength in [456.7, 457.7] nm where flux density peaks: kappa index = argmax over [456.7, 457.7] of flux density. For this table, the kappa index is 456.8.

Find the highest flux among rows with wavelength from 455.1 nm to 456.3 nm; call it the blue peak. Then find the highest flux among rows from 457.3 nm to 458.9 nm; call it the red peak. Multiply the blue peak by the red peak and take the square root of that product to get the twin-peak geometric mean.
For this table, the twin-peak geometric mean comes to 6.67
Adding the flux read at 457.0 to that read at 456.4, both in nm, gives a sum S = 12.7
